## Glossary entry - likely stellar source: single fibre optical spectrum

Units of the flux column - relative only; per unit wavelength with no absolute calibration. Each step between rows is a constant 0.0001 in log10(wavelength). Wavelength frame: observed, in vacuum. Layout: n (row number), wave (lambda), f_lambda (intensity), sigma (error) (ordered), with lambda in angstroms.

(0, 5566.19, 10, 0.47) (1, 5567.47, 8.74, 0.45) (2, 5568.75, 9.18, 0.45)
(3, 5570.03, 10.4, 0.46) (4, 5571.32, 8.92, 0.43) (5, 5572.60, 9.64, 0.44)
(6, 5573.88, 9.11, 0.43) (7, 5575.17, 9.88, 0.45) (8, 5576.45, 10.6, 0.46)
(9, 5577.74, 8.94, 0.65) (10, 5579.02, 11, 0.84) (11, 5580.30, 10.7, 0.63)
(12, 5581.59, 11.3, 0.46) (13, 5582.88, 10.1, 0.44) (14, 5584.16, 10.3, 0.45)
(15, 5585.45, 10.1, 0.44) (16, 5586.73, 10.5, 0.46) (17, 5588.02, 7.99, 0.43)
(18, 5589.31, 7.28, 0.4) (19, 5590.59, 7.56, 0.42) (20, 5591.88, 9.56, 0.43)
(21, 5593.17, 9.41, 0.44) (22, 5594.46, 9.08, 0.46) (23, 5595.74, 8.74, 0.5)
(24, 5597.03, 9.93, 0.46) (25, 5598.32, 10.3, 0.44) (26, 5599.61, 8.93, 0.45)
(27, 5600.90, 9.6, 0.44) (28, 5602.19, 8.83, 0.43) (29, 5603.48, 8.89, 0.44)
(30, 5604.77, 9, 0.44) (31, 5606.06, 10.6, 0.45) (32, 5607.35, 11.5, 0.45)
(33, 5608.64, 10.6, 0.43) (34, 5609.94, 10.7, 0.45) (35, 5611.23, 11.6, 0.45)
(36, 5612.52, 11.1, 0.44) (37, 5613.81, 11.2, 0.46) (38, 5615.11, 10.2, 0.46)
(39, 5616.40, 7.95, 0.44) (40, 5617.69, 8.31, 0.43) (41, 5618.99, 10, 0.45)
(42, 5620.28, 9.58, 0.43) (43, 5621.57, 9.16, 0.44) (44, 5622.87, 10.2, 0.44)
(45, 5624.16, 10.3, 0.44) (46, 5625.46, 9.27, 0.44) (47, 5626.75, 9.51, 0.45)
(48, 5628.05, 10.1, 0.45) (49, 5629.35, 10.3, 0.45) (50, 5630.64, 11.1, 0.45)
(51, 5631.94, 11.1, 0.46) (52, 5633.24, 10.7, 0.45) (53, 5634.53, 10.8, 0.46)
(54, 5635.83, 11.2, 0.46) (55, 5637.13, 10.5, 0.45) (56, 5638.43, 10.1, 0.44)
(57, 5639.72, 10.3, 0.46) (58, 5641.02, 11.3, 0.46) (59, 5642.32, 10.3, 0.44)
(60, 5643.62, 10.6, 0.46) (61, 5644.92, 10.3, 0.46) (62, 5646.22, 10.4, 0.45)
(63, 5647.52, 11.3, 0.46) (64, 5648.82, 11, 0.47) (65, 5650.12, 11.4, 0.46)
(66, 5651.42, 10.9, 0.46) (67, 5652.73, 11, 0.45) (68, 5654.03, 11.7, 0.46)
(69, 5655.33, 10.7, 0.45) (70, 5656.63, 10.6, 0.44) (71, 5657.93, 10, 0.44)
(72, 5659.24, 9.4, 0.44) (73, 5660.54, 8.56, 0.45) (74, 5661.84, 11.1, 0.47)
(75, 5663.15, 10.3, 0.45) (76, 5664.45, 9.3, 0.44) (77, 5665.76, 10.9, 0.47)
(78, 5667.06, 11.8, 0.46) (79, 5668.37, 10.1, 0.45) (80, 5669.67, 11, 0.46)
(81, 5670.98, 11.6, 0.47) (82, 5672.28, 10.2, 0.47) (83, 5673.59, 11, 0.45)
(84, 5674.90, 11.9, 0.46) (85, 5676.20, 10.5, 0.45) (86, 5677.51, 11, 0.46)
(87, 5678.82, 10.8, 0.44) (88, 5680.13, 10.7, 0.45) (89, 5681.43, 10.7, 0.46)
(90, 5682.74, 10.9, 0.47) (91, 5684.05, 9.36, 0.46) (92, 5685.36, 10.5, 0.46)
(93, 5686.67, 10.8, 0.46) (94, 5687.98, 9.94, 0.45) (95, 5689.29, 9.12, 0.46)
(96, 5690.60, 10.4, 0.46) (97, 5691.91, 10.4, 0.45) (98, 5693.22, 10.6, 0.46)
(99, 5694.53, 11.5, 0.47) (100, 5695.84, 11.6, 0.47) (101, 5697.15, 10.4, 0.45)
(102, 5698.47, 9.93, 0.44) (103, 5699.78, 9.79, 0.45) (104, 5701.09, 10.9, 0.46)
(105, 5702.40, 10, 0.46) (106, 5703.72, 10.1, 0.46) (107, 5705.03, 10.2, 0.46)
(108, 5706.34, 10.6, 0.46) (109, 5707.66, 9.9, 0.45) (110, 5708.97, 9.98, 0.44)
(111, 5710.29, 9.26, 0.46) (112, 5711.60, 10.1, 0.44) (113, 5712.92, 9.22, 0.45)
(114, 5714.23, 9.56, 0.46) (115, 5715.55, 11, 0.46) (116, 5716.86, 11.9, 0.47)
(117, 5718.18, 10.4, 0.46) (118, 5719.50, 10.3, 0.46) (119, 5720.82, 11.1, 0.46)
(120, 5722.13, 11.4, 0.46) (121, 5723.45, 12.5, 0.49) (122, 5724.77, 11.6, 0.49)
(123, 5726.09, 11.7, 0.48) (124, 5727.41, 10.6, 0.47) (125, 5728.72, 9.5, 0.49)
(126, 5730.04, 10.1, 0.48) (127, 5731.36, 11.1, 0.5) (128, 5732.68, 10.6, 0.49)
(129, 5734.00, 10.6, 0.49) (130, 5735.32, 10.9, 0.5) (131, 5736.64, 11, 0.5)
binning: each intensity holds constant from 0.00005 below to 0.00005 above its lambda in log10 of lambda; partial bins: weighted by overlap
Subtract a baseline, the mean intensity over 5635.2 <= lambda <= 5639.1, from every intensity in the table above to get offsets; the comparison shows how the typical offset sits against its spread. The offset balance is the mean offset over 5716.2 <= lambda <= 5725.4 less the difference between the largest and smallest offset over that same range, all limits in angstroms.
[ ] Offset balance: -1.5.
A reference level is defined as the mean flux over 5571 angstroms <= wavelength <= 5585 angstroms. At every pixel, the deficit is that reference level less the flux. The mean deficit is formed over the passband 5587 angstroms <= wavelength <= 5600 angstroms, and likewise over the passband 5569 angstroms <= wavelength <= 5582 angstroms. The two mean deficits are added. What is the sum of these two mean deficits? 1.2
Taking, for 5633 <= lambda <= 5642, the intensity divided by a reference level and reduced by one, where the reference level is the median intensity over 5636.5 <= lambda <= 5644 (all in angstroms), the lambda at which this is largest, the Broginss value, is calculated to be 5641.02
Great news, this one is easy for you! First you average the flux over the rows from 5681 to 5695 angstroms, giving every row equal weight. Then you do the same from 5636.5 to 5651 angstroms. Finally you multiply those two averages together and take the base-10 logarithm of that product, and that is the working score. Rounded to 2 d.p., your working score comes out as 2.04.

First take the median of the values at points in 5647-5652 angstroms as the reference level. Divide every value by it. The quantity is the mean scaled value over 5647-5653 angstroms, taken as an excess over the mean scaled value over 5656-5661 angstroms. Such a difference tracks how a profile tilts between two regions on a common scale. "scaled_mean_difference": 0.13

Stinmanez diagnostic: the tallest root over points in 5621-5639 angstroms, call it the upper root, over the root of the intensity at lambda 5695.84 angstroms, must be 0.98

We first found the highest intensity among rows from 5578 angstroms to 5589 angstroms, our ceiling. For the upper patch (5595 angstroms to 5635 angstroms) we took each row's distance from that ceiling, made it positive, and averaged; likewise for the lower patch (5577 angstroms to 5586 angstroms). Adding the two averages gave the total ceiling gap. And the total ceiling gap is 2.3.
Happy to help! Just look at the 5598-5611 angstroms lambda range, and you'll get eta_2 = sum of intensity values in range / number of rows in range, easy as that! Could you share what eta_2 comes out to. 9.9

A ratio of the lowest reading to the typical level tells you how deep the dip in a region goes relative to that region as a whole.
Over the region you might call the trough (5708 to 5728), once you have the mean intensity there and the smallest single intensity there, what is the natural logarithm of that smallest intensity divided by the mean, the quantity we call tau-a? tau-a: -0.15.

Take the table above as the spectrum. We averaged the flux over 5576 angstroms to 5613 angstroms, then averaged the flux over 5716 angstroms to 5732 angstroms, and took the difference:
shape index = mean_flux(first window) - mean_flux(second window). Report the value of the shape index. -1.2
